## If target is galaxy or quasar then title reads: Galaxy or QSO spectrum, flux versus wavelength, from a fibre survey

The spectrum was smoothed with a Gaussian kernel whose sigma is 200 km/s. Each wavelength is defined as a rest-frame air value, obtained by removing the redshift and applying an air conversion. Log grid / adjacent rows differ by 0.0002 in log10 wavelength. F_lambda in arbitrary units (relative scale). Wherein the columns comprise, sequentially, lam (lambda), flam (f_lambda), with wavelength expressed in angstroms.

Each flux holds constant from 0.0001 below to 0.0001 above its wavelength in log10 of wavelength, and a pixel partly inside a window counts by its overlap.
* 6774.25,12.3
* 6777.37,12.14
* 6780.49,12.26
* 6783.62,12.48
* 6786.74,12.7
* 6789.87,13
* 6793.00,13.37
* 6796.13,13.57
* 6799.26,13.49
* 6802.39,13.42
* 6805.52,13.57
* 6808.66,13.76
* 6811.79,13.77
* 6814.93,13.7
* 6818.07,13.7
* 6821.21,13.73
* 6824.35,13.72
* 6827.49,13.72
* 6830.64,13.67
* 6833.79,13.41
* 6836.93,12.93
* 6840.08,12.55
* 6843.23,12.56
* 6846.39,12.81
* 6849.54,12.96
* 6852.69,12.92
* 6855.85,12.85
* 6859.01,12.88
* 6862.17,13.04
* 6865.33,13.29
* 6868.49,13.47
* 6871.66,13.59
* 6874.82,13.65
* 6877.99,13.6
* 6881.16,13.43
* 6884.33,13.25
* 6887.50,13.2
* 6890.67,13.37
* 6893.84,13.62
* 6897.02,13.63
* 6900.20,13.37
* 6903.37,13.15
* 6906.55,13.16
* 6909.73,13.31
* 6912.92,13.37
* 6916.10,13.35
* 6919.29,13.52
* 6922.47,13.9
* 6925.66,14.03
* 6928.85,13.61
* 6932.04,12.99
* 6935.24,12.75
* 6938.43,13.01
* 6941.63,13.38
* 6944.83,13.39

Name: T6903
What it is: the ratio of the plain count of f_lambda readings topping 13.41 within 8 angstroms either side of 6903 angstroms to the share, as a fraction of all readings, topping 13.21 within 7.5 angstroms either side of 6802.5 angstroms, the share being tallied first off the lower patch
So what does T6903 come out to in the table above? 1.0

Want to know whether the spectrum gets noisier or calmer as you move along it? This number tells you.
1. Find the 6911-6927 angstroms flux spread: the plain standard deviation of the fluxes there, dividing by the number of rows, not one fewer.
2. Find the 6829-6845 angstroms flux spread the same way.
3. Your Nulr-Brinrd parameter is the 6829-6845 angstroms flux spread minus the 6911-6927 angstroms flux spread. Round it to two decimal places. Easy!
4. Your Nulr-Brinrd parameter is 0.17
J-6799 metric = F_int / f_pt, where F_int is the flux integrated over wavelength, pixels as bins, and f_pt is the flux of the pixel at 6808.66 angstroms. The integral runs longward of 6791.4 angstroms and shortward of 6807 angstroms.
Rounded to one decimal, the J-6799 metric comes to 15.3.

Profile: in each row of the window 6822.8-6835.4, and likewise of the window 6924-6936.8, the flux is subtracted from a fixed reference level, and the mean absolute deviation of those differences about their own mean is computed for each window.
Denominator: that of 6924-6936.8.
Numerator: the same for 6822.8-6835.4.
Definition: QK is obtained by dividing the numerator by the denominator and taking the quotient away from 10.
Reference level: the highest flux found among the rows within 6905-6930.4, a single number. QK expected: 9.8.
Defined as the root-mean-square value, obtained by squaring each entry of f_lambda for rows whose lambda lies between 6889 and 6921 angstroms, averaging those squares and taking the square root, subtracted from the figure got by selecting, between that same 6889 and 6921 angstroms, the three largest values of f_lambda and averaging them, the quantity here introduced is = 0.20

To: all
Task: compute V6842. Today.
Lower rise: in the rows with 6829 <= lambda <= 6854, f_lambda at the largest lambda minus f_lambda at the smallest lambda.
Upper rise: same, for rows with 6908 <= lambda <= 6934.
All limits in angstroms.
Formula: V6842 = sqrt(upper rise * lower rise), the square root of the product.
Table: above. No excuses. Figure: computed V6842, 0.49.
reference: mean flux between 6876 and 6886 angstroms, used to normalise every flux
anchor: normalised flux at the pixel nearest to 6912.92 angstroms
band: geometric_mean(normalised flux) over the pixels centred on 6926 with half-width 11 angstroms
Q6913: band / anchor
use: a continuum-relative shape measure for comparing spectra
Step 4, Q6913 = 1.01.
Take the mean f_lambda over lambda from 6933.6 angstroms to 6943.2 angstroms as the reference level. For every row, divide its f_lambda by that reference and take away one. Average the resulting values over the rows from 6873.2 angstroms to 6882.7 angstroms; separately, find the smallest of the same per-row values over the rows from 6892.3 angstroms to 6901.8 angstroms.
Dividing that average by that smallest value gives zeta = 1.6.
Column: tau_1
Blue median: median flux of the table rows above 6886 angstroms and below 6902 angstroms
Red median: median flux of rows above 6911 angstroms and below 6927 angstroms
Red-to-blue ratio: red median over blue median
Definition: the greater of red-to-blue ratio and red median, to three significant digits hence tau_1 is 13.5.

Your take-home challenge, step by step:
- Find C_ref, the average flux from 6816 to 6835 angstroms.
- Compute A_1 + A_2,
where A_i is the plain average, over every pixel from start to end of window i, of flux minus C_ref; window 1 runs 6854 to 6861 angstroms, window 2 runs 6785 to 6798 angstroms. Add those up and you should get -1.3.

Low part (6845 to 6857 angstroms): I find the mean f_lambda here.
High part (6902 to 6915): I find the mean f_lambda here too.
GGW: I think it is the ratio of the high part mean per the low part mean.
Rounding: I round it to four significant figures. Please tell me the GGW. 1.028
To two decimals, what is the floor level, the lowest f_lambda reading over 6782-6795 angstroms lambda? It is 12.48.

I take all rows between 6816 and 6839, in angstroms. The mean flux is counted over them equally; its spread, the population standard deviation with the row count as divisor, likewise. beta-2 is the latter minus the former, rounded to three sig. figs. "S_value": -13.3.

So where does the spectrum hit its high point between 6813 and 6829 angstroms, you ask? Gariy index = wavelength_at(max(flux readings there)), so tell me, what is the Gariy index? 6821.21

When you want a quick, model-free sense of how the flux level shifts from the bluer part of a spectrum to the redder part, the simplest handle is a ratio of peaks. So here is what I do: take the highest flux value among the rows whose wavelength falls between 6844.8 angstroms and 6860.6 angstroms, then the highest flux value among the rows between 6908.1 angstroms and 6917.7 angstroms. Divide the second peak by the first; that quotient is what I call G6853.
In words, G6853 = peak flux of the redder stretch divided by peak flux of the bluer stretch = 1.03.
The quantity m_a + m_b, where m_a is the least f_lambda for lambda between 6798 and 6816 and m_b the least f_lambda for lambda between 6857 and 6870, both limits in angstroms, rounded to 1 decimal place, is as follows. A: 26.3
